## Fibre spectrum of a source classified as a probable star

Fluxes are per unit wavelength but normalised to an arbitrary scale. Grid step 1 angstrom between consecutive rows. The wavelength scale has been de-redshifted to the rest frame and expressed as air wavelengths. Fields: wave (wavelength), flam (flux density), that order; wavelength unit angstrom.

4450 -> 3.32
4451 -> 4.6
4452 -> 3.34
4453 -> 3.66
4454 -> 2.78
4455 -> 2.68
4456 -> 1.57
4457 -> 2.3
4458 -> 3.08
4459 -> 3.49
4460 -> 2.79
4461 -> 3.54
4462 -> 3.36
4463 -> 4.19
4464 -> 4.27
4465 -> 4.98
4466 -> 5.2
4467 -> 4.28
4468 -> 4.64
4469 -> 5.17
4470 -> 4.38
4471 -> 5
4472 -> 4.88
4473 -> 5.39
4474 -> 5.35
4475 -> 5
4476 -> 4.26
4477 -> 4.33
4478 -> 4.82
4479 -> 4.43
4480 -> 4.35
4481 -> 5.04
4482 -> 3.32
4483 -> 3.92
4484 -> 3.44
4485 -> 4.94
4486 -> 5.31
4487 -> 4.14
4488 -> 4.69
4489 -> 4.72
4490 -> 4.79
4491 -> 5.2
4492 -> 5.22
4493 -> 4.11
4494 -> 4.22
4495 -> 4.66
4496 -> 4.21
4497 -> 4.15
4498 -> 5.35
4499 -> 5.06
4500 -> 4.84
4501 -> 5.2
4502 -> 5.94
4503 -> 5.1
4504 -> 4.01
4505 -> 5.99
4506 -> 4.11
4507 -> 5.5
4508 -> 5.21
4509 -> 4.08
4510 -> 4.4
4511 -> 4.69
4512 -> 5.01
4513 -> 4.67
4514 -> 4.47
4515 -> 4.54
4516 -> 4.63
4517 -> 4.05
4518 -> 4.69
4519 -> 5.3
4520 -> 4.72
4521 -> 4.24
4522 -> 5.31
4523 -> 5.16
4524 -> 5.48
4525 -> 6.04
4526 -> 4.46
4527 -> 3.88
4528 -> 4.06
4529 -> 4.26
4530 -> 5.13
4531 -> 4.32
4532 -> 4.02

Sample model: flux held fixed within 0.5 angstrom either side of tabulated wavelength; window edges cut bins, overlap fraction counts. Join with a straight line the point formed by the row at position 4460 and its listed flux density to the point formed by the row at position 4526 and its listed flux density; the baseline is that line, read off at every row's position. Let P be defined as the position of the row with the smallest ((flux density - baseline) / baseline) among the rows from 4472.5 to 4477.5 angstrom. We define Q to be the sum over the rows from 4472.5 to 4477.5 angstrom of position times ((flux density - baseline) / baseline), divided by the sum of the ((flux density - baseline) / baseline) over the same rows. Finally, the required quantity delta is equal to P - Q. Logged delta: 1.4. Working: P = 4476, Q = 4474.6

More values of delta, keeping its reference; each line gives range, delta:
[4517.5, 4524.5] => -0.4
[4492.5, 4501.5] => -0.8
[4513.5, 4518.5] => 1.2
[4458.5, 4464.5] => -2.2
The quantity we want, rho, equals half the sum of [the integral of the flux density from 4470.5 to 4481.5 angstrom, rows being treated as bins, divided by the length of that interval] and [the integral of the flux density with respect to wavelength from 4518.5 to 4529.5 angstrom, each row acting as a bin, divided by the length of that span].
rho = 4.8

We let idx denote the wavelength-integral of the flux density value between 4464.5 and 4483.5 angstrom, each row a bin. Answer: 88.7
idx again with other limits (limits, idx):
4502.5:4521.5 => 89.4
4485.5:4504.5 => 90.9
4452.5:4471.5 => 71.4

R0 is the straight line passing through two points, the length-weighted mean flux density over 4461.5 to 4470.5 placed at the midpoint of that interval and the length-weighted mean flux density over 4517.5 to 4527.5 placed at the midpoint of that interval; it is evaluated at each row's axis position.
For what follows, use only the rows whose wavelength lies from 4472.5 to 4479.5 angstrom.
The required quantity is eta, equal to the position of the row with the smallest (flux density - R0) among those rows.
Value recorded 4476 angstrom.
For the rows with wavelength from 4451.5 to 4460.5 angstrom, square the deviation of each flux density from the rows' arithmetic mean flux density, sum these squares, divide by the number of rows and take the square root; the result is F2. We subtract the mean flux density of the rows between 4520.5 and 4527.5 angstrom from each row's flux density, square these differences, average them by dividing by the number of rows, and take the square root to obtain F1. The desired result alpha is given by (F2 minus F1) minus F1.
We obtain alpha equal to -0.8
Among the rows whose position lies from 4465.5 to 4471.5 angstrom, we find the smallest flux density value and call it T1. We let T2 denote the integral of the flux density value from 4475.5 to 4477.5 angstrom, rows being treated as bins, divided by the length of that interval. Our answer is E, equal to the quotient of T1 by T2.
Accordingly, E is 1.00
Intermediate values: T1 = 4.28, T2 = 4.3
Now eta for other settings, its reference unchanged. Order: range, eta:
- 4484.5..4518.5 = 4517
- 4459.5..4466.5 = 4460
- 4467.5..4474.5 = 4470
